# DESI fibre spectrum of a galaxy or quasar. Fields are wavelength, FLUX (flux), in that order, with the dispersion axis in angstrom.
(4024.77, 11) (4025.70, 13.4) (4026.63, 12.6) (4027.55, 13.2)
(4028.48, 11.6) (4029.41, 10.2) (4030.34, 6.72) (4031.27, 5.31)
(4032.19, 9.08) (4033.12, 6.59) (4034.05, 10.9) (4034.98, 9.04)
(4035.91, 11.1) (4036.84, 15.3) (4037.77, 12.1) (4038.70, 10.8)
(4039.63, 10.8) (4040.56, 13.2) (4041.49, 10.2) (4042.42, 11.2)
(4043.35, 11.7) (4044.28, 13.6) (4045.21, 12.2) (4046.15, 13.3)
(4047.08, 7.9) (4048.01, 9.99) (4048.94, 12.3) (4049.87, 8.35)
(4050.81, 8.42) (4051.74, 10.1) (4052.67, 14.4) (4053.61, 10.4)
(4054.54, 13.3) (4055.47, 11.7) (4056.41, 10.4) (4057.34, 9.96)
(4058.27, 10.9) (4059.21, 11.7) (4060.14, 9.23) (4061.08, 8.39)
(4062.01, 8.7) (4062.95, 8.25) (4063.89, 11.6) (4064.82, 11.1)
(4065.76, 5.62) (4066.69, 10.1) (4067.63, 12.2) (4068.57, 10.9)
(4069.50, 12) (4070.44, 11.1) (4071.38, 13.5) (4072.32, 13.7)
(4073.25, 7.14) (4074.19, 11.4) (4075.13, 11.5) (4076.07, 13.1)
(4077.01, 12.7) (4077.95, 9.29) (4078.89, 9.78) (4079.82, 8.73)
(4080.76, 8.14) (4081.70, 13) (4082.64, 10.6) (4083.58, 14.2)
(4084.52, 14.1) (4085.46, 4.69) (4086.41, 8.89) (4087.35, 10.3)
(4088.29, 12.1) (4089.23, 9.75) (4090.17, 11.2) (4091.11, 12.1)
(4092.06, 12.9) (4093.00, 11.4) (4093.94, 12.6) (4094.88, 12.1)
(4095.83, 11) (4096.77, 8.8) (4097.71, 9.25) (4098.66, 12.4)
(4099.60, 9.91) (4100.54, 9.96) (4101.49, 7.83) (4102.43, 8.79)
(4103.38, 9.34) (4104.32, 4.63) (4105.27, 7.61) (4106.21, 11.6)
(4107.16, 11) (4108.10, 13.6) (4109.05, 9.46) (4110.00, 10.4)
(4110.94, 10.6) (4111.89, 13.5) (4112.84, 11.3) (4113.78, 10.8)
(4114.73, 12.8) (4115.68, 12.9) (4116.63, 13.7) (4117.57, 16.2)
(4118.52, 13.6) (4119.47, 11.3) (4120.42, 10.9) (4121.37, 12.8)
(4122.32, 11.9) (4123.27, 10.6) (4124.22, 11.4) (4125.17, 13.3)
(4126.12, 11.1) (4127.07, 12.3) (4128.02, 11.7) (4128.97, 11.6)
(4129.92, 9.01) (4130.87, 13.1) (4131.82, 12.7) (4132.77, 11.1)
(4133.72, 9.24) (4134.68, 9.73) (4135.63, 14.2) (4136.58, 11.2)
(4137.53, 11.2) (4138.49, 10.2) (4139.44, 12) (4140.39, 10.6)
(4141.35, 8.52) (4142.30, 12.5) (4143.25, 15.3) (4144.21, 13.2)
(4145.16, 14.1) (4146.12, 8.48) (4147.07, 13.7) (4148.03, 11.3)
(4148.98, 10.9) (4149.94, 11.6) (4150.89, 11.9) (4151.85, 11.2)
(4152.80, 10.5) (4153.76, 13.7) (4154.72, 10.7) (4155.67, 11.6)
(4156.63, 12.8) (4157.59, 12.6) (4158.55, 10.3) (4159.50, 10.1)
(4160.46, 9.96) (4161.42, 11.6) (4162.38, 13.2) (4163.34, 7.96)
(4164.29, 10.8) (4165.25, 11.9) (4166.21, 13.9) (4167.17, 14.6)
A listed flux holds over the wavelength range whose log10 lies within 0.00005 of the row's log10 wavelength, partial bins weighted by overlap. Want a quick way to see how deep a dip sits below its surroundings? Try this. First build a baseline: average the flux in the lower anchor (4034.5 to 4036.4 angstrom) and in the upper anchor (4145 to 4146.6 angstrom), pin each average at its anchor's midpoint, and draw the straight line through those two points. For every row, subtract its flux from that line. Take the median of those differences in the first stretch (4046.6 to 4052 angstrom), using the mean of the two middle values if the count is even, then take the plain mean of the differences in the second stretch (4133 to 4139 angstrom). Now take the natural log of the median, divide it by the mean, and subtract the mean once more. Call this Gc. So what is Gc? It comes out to 0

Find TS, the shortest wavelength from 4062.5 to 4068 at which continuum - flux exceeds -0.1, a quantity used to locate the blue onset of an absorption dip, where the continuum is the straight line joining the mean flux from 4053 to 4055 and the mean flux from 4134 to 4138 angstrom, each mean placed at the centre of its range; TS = 4062.95 angstrom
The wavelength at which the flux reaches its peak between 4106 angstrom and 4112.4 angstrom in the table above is 4108.10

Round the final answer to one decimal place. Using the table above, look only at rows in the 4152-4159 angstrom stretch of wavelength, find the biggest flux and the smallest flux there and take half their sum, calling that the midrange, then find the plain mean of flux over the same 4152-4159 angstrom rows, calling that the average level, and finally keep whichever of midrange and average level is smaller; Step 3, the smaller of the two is 11.7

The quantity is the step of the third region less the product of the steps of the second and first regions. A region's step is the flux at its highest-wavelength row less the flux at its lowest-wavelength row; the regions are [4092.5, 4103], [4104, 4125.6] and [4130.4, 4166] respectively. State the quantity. 21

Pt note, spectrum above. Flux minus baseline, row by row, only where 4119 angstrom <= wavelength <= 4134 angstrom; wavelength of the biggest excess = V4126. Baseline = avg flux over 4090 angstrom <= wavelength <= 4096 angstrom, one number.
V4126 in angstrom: 4125.17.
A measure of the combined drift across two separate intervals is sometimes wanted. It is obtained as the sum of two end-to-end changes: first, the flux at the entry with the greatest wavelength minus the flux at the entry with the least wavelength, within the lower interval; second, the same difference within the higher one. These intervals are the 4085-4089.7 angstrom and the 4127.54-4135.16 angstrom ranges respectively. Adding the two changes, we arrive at 3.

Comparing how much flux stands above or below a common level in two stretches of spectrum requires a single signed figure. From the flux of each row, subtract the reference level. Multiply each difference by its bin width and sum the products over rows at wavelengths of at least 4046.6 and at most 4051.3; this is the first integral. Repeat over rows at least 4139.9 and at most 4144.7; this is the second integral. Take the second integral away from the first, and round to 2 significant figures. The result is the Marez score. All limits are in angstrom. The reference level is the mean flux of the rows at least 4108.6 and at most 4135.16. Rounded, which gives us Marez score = -12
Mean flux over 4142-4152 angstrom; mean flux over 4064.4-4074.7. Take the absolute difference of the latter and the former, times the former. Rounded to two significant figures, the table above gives 17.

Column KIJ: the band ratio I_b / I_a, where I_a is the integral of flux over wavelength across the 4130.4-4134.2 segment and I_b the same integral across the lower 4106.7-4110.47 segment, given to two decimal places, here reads 0.96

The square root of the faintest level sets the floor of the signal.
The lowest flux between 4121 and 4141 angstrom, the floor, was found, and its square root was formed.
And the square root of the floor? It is 3.0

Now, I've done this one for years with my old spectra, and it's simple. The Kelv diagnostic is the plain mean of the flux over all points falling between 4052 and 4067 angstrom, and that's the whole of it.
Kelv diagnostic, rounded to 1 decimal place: 10.4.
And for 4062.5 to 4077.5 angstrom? 11.0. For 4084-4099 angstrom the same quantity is 10.8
